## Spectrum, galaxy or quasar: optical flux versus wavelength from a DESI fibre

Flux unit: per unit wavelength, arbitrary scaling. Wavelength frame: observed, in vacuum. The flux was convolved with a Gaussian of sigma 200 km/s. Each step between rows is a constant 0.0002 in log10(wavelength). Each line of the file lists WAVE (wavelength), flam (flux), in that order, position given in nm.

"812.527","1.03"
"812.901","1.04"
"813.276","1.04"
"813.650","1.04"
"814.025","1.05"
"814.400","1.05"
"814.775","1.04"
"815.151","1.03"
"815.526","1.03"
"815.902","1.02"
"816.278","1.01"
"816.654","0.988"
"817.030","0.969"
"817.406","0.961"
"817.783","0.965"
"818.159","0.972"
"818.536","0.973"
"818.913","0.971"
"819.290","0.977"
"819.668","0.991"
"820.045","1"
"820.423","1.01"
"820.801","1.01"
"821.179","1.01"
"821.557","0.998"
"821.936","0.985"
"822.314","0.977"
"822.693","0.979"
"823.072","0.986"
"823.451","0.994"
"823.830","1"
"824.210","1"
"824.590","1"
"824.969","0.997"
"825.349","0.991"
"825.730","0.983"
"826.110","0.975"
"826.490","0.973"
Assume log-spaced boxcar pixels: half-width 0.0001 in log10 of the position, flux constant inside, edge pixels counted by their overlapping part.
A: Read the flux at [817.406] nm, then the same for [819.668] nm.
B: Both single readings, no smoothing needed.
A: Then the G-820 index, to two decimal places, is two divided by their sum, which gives 1.02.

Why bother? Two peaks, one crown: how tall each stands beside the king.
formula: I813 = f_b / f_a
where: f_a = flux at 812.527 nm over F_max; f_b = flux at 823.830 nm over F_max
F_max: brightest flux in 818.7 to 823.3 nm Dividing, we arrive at 0.97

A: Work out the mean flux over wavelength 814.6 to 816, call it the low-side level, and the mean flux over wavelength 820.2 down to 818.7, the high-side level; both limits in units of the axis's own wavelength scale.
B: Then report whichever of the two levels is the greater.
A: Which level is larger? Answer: 1.03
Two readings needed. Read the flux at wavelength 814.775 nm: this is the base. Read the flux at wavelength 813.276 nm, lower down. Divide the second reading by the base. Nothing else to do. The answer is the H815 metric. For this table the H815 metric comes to 1.00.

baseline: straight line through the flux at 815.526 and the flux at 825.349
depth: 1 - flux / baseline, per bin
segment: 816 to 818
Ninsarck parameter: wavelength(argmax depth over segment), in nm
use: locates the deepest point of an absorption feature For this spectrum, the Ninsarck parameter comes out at 817.406 nm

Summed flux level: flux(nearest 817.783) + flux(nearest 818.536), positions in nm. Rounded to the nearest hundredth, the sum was 1.94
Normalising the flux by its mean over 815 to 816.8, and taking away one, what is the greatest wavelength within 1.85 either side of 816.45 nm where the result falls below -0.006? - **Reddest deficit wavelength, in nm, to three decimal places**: 818.159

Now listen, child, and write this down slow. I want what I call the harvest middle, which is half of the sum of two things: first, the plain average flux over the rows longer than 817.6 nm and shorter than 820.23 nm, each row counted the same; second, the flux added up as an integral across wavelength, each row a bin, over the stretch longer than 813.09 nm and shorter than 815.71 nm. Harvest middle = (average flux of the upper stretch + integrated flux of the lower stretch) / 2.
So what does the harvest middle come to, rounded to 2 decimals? 1.85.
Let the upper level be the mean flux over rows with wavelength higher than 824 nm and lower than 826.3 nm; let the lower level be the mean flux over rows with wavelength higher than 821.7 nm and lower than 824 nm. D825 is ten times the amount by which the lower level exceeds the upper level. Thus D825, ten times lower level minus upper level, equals -0.04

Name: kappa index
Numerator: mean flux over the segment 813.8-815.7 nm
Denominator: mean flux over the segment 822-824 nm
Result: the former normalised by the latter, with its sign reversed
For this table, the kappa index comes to -1.05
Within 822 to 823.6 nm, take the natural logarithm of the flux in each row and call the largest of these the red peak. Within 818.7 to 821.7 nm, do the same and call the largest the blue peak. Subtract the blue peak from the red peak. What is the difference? -0.016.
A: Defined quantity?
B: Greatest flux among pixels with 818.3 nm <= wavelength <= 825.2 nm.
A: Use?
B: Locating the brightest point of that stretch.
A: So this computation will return 1.01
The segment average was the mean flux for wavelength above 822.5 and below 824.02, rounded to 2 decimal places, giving 0.99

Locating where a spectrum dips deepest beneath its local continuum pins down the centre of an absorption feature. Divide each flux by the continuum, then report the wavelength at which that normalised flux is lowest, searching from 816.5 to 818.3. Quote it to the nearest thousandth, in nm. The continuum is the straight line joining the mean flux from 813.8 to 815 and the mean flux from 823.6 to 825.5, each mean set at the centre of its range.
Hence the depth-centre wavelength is 817.406 nm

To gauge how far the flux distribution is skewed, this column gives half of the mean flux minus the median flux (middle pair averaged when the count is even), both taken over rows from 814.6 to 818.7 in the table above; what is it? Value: 0.0041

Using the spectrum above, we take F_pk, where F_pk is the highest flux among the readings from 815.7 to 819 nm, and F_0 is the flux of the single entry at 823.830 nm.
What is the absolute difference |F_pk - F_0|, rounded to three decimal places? 0.020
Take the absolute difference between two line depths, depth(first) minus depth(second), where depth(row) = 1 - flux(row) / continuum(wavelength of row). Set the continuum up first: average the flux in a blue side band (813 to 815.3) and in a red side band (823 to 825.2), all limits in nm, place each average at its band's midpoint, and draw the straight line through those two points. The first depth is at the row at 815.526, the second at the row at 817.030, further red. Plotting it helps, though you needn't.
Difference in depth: 0.053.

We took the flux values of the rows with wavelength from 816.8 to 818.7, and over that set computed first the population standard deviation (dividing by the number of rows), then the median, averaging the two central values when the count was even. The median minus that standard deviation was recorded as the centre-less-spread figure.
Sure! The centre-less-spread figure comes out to 0.96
